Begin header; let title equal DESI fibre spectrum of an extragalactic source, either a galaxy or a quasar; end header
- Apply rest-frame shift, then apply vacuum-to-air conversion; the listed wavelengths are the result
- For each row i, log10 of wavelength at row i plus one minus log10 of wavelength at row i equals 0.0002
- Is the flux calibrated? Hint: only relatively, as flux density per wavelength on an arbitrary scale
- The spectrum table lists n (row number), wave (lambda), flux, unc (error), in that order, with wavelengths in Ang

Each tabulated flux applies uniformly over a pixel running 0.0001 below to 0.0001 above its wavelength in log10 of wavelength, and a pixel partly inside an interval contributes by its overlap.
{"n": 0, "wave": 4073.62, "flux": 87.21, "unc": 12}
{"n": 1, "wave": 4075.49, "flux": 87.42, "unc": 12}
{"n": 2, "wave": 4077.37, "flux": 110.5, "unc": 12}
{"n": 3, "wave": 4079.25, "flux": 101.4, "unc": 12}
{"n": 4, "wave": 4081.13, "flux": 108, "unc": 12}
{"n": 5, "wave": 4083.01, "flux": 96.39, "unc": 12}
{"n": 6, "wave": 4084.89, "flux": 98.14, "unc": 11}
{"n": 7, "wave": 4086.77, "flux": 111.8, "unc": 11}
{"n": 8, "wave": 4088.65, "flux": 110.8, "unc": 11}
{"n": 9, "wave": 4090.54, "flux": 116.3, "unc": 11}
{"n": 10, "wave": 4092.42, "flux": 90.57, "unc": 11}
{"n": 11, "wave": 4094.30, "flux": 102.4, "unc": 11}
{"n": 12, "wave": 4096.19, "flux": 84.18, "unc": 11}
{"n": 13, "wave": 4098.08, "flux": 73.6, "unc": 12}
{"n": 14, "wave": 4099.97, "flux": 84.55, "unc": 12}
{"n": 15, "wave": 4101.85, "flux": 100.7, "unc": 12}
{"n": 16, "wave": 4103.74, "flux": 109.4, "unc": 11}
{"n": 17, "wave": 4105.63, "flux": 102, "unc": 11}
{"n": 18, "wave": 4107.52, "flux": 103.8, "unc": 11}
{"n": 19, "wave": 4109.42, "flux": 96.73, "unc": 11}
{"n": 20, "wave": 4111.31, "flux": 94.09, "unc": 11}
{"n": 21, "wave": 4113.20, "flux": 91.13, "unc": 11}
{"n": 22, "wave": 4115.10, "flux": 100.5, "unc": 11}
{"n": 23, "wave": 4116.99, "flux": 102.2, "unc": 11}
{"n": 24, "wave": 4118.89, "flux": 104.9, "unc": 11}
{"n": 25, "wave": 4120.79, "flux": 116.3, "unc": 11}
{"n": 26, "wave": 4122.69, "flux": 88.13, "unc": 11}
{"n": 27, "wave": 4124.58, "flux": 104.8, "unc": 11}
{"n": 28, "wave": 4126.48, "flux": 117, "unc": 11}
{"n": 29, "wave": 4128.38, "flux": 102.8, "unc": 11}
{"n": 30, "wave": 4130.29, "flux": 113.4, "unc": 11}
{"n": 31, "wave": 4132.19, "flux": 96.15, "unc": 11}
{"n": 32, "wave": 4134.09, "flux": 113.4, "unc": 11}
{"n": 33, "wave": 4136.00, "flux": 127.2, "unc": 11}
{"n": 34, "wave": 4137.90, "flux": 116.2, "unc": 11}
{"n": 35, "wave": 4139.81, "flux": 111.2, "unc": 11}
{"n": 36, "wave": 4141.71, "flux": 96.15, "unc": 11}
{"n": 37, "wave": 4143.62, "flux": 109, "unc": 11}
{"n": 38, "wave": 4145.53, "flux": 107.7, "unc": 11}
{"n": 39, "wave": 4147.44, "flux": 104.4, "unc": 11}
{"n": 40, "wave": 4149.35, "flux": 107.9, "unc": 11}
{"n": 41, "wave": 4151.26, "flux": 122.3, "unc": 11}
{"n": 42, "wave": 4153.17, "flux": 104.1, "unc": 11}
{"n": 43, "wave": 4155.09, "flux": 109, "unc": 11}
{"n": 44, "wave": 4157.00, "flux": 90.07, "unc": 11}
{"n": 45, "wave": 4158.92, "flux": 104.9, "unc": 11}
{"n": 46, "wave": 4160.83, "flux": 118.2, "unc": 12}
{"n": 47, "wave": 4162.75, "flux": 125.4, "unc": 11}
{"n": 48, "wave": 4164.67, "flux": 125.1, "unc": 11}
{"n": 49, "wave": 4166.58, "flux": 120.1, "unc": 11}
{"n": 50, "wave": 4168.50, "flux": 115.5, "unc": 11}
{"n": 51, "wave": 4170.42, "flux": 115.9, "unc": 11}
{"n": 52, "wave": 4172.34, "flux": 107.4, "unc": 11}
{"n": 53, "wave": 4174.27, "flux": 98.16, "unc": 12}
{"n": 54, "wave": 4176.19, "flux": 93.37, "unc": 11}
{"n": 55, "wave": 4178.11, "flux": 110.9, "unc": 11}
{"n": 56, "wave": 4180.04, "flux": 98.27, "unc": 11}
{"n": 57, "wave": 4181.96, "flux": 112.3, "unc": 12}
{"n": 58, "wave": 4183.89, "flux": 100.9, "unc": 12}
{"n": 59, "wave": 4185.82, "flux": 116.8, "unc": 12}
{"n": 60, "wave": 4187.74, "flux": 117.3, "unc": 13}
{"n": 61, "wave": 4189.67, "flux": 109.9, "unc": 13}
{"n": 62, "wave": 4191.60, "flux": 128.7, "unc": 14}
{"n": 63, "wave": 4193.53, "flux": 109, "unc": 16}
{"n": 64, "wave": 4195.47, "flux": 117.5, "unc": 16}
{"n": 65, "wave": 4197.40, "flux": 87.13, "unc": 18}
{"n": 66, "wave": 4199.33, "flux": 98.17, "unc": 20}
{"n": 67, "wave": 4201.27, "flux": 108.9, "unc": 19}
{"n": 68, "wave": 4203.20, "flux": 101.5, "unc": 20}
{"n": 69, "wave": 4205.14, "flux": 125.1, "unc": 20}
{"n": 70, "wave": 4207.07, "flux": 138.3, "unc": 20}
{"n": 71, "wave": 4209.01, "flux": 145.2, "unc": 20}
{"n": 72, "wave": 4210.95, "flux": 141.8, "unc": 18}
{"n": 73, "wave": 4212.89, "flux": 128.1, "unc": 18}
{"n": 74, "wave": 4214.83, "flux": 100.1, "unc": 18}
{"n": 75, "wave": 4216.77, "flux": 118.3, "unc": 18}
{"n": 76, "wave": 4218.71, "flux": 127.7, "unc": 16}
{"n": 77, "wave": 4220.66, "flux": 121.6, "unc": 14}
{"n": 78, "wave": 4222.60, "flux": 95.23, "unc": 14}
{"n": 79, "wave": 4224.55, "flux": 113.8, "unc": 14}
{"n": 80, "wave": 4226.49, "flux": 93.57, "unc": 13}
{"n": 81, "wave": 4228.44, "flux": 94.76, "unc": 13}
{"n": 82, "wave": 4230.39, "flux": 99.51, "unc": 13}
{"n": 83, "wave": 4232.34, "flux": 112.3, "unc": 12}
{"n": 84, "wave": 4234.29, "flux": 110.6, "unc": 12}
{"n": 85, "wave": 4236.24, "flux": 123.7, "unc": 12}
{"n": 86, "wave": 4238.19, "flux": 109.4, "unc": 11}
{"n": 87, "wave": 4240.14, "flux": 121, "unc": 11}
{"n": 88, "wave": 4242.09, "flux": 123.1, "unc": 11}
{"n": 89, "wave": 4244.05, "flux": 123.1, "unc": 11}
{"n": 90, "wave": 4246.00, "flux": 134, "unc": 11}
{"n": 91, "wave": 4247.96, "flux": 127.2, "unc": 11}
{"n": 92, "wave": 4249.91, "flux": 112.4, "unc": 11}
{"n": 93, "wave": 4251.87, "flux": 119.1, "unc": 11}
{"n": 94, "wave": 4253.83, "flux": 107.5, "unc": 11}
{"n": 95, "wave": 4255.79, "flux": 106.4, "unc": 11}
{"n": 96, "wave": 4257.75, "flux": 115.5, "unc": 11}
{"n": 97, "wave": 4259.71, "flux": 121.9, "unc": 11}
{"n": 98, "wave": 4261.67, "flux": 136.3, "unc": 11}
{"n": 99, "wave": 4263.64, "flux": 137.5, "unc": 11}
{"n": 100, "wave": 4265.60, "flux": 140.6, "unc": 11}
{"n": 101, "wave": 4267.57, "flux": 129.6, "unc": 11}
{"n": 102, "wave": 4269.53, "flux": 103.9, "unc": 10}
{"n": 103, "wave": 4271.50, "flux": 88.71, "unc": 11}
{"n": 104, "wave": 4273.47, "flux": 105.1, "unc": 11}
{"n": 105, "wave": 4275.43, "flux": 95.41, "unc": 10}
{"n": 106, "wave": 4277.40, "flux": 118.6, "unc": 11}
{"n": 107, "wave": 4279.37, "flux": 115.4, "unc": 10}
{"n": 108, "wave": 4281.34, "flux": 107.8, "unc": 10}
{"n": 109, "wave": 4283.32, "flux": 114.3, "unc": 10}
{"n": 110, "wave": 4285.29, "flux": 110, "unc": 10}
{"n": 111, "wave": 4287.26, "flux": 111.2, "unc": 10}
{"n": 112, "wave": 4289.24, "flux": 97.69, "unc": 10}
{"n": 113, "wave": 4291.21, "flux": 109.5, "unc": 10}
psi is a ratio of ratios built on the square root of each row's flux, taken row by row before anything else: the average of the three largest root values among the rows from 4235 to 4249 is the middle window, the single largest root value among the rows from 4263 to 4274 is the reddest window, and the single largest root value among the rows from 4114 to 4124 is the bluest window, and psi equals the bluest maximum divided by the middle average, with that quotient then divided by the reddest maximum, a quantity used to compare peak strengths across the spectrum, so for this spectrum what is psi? 0.080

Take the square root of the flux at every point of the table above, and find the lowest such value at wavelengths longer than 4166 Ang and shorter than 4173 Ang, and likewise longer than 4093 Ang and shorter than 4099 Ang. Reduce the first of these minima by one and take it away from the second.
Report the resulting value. -0.78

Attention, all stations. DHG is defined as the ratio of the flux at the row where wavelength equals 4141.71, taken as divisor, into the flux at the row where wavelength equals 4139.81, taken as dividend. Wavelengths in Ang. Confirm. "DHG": 1.16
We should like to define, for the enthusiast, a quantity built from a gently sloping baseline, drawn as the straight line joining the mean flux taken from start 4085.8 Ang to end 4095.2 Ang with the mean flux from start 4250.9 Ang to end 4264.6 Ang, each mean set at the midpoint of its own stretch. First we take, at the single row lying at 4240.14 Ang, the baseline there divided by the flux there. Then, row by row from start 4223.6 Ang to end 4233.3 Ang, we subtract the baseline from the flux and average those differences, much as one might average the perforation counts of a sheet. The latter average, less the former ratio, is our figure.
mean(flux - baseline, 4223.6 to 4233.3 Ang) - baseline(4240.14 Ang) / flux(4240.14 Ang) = -16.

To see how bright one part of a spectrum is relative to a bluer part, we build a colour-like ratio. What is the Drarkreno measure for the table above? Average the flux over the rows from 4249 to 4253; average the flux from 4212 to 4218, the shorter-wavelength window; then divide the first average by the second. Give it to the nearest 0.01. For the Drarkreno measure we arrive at 1.00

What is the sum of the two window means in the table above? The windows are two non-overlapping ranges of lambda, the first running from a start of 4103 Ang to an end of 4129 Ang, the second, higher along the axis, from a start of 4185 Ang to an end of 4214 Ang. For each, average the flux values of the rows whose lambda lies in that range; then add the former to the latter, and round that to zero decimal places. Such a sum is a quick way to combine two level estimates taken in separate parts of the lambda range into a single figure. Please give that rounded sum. 221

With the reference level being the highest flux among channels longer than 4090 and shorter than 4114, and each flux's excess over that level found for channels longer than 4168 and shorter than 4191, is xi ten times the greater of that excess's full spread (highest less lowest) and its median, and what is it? 239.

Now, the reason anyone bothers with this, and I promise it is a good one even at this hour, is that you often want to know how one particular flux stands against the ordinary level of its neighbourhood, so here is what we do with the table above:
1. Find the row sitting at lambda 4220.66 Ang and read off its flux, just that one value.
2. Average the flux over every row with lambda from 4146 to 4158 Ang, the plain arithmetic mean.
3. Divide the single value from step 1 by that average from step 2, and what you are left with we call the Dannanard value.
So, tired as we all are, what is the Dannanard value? 1.1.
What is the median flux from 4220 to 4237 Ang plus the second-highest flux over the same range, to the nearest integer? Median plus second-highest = 232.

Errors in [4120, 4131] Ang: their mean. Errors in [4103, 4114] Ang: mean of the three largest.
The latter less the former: 0.00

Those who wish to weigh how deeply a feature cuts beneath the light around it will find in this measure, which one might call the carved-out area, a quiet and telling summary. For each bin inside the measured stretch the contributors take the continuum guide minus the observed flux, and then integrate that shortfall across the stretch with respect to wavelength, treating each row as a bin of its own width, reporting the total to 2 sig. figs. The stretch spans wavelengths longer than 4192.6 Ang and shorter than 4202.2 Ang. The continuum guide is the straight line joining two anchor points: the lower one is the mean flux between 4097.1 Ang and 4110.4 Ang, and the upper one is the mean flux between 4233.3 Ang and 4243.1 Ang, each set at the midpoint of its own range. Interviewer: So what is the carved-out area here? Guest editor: 66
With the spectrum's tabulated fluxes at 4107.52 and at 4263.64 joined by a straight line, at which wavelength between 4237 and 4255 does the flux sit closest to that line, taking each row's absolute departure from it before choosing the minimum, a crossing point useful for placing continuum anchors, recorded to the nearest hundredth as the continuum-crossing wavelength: 4246.00 Ang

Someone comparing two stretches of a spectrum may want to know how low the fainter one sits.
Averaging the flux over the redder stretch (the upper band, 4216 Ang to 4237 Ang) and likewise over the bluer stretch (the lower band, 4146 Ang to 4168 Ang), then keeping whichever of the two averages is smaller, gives 110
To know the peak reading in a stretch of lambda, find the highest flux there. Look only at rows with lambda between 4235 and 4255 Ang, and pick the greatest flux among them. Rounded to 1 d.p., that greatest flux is 134.0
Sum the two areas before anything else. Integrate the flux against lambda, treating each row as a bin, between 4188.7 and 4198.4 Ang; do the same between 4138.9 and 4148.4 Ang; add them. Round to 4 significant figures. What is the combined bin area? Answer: 2075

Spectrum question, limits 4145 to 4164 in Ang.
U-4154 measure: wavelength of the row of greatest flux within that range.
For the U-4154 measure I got 4162.75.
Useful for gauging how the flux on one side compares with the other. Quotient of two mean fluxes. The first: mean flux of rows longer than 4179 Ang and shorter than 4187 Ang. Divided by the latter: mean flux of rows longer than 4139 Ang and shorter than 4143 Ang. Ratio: 1.03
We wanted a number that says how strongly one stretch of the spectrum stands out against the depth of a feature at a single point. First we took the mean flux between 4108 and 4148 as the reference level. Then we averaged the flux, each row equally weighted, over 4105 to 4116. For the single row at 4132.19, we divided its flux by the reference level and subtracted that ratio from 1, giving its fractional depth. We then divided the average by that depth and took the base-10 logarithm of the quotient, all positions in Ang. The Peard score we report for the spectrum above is 3.048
